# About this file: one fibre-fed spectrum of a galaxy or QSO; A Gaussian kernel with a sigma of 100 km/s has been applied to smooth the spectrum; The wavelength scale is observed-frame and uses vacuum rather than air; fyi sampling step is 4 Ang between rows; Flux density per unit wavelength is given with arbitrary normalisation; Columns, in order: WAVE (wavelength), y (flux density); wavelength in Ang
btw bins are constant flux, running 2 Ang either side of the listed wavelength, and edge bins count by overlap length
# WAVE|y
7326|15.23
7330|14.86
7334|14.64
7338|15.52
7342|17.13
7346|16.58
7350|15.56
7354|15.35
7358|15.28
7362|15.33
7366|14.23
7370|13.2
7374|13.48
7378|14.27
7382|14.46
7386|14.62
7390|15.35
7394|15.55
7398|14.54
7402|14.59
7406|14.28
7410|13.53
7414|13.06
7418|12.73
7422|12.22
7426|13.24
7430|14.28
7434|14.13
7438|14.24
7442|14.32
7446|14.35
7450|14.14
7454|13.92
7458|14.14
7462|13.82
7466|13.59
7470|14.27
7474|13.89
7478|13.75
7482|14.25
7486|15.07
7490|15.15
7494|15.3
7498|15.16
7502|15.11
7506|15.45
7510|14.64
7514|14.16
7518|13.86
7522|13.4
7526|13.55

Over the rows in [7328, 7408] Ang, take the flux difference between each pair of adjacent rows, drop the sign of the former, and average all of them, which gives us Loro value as 0.55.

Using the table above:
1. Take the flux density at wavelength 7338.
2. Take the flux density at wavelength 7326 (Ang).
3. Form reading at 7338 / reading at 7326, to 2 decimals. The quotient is 1.02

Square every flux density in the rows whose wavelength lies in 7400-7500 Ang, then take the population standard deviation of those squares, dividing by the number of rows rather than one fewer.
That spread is 20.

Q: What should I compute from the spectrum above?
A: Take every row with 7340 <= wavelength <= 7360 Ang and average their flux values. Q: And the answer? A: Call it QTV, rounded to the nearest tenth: 16.0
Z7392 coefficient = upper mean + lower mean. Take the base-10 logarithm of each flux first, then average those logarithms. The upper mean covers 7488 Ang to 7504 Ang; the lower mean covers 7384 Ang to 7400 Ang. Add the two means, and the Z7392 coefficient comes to 2.36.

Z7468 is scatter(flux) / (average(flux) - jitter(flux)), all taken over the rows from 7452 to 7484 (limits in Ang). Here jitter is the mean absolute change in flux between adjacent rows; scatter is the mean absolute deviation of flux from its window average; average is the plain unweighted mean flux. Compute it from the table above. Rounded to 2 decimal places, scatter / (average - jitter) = 0.01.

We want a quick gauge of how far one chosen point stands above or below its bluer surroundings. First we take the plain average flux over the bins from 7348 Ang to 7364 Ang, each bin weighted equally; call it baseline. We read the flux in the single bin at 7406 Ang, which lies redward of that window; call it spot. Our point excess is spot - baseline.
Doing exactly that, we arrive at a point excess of -1.1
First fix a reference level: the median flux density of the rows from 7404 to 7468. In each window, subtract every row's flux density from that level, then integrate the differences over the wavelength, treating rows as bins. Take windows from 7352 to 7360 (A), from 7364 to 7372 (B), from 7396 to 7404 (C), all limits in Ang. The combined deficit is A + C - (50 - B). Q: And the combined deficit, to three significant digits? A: -62.2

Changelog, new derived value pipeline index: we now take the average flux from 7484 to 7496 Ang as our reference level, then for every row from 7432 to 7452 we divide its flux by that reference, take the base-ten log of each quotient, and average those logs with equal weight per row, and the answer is -0.028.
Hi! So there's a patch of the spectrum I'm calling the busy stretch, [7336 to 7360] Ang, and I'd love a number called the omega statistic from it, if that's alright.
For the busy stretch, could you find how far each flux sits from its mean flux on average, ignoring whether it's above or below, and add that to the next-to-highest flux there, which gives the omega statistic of 17.2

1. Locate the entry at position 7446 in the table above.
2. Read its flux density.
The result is 14.35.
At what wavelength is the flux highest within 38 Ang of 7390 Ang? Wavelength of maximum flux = 7394 Ang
